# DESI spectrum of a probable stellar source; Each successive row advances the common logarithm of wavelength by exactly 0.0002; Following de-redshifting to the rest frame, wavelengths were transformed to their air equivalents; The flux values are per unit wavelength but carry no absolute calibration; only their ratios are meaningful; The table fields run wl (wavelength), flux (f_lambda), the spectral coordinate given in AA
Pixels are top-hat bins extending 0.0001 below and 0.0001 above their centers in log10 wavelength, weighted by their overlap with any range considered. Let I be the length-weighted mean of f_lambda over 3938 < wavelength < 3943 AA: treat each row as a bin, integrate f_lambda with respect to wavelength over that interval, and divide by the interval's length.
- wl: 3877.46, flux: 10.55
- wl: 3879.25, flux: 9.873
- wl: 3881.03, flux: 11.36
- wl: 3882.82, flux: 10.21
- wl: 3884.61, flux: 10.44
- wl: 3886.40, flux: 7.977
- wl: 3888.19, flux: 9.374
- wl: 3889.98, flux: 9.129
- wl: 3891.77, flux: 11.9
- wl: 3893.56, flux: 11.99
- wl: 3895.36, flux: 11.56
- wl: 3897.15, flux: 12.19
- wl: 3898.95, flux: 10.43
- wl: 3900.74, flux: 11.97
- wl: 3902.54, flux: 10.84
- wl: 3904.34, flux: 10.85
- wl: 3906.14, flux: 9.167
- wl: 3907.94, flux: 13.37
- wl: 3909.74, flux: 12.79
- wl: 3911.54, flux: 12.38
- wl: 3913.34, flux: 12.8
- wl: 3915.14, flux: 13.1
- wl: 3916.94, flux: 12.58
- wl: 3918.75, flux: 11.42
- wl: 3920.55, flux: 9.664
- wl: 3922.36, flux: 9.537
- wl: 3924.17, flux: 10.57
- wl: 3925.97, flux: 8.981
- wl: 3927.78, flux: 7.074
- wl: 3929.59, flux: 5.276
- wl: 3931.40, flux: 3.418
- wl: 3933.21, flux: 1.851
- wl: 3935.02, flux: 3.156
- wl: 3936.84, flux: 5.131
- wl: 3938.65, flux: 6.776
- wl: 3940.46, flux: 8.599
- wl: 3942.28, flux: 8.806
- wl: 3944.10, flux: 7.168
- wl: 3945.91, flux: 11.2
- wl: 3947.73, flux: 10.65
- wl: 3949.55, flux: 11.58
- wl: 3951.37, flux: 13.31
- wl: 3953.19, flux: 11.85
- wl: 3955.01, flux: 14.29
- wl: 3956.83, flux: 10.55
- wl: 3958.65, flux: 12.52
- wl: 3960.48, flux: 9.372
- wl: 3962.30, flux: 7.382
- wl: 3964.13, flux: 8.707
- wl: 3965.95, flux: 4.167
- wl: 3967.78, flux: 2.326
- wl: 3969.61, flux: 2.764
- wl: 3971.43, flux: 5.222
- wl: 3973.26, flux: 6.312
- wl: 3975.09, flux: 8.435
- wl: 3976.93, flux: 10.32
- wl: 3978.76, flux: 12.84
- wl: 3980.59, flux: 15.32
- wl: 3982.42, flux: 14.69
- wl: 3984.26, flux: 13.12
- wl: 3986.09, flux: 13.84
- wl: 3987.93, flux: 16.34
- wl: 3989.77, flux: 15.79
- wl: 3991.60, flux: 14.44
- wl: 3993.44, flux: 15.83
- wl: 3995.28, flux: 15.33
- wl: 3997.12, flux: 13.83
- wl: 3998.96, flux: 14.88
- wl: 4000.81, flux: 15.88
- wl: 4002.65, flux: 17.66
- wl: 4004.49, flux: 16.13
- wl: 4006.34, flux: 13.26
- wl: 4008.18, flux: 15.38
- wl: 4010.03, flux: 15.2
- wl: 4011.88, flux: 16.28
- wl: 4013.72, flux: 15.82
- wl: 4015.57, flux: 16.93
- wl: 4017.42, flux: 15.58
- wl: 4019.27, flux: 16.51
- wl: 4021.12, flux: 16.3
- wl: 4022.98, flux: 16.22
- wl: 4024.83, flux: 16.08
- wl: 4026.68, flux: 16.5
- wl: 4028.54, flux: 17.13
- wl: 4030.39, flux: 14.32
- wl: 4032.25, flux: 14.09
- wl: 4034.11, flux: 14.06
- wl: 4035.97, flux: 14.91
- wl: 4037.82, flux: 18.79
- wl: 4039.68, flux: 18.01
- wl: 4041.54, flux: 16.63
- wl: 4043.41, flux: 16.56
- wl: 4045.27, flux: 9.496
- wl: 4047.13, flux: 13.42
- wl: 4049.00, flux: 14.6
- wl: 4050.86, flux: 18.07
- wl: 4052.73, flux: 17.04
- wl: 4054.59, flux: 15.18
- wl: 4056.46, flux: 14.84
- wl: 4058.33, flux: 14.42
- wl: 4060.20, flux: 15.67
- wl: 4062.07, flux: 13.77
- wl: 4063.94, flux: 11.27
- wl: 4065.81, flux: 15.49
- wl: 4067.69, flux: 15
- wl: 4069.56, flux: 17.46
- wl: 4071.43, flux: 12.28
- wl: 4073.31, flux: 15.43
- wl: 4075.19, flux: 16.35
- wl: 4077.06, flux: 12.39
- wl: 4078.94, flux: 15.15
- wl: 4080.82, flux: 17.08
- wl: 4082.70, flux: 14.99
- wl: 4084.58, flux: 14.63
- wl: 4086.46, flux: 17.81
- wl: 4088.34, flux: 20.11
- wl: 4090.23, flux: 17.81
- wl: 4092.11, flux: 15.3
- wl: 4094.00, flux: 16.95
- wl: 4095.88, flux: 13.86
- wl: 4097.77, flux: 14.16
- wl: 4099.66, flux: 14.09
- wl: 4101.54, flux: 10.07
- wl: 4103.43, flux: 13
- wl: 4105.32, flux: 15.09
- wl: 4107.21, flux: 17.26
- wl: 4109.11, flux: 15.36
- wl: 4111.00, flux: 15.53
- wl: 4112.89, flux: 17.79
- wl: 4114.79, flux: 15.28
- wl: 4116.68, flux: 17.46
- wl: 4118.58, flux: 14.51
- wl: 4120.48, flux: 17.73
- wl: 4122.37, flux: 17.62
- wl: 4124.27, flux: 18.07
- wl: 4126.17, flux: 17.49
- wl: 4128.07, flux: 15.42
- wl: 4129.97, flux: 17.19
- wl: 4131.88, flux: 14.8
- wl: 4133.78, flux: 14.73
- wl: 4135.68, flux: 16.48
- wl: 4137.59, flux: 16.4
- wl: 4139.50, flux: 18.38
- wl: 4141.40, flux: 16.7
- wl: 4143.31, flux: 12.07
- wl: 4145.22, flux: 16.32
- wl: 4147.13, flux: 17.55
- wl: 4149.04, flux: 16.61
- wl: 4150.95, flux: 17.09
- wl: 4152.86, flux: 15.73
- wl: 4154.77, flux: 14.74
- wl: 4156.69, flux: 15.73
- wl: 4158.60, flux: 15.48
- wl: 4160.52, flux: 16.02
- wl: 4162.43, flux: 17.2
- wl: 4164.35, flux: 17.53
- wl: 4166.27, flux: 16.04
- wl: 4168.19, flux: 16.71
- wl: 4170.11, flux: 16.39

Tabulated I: 8.1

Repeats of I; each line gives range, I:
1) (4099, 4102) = 12.2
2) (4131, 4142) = 16.3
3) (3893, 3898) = 11.9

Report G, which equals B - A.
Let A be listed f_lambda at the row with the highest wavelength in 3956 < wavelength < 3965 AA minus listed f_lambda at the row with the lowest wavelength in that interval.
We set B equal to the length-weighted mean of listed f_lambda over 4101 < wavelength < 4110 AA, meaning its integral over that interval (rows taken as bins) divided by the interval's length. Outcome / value 16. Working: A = -1.8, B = 14.3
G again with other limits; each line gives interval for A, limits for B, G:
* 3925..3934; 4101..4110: 21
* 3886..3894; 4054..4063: 11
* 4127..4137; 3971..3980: 8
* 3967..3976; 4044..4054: 9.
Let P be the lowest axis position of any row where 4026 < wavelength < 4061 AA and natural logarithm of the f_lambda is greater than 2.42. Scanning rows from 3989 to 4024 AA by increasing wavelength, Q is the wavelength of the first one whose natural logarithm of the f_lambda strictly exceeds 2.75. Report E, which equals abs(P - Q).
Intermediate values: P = 4026.68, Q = 3989.77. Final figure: 36.9 AA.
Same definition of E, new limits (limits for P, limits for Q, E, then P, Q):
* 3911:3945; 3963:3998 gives 76.4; 3911.54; 3987.93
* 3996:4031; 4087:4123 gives 91.2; 3997.12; 4088.34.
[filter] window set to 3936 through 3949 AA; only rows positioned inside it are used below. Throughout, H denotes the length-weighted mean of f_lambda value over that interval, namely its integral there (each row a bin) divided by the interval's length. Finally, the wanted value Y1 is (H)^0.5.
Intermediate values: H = 8.4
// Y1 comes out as 2.9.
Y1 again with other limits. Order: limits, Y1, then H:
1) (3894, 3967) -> 3.1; 9.7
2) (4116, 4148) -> 4.0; 16.4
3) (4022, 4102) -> 3.9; 15.3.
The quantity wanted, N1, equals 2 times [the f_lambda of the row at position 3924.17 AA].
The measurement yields 21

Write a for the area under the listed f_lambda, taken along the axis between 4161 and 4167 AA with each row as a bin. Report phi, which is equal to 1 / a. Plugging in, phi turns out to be 0.010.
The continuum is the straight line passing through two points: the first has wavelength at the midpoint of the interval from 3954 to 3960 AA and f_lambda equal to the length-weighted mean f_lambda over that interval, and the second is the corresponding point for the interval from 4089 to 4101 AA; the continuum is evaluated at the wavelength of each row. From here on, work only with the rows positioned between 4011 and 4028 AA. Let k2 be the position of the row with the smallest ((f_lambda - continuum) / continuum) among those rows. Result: 4017.42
